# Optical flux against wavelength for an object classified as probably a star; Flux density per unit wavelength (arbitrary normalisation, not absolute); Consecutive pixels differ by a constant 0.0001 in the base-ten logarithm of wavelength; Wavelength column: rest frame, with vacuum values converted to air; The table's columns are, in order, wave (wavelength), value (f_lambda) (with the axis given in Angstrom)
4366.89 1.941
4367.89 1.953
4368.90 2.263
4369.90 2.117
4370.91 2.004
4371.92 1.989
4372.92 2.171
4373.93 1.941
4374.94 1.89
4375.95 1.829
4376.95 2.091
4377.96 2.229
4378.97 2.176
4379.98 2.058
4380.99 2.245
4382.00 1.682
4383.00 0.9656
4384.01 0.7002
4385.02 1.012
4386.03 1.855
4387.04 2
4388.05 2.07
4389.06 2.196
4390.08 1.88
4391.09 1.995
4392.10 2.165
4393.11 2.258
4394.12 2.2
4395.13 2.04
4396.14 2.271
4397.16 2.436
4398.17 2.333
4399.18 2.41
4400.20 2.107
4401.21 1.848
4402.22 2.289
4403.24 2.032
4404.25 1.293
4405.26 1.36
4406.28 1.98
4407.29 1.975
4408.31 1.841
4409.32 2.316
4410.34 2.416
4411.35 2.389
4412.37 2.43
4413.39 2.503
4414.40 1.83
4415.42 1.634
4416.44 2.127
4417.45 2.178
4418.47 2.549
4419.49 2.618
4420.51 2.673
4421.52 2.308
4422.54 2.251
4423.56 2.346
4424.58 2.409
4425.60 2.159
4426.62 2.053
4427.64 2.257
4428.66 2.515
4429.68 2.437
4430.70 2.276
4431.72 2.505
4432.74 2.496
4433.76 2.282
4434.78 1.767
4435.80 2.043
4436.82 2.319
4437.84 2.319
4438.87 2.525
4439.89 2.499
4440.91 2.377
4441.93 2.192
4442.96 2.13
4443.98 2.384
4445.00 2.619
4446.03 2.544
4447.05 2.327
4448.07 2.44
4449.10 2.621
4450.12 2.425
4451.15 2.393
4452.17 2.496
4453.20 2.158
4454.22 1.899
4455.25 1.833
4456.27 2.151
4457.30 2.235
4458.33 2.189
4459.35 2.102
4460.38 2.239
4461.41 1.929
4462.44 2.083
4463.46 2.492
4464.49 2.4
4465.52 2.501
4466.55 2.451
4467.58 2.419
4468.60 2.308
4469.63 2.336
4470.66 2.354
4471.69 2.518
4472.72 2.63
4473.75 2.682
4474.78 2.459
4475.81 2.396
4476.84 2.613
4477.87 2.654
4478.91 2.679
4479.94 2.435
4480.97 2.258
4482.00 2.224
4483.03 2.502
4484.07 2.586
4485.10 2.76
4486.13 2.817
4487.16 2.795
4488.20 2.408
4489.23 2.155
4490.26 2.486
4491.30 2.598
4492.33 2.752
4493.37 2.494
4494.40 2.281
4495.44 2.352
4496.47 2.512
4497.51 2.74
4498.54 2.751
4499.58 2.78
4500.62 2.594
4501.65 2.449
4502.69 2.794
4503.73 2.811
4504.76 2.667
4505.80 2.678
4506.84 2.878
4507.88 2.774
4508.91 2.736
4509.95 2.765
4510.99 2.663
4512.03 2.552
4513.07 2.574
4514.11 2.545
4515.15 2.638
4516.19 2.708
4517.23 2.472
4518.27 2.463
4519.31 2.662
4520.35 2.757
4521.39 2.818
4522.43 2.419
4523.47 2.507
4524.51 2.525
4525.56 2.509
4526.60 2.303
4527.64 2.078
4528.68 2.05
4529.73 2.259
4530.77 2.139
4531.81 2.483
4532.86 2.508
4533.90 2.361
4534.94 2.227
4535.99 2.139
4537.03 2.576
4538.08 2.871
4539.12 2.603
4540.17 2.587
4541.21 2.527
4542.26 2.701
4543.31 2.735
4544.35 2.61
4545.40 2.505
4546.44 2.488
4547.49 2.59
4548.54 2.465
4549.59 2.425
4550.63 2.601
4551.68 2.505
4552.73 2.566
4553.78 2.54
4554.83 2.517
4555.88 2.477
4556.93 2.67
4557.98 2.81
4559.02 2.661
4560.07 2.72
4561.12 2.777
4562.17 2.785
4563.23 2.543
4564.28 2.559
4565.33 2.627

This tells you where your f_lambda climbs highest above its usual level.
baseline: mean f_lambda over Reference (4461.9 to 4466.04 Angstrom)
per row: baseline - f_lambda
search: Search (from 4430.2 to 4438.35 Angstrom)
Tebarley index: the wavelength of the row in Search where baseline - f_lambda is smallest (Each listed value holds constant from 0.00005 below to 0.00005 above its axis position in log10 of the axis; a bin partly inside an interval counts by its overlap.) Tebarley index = 4431.72 Angstrom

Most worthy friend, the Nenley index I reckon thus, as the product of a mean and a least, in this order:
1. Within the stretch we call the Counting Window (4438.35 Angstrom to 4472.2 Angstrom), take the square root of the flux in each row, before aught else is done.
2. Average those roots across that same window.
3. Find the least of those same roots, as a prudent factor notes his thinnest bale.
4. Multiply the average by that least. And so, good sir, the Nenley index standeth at 2.06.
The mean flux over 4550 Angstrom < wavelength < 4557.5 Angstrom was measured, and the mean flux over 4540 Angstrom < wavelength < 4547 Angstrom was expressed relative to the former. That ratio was 1.02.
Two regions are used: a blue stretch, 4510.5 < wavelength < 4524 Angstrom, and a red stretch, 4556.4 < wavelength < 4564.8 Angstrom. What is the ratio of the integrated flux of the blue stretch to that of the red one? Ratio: 1.6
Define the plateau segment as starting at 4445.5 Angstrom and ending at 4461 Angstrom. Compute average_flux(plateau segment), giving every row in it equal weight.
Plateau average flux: 2.27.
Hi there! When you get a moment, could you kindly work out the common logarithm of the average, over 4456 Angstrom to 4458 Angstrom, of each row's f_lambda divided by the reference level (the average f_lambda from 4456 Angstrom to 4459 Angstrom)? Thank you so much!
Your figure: 0.000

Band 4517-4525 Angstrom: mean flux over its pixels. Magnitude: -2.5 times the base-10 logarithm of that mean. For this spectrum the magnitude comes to -1.03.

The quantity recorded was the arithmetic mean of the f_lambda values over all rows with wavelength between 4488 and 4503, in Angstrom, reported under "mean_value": 2.54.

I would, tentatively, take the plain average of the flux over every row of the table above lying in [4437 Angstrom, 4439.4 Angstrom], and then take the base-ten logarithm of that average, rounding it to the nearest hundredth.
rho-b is 0.38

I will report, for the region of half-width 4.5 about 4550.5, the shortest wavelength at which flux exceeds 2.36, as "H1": 4546.44 Angstrom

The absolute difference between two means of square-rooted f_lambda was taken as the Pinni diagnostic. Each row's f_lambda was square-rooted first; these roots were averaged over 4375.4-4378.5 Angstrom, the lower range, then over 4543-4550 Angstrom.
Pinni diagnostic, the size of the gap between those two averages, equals 0.16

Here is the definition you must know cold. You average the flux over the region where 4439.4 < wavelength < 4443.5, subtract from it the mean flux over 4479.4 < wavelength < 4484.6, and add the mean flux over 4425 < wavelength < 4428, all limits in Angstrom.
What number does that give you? 2.05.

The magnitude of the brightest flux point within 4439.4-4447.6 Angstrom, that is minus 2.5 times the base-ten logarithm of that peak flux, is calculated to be -1.05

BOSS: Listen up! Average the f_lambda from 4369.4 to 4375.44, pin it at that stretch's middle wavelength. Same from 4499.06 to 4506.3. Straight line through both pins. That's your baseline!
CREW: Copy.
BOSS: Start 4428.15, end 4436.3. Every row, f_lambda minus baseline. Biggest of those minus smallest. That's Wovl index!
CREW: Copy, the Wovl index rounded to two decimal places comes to 0.78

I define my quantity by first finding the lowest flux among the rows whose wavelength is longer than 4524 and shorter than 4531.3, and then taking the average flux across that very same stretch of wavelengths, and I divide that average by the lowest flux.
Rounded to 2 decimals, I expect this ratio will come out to 1.11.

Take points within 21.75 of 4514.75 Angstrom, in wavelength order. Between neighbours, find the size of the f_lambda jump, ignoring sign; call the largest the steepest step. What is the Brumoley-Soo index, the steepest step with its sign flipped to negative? -0.40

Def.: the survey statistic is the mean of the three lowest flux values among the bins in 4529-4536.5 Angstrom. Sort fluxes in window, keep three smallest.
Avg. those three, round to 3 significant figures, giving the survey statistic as 2.17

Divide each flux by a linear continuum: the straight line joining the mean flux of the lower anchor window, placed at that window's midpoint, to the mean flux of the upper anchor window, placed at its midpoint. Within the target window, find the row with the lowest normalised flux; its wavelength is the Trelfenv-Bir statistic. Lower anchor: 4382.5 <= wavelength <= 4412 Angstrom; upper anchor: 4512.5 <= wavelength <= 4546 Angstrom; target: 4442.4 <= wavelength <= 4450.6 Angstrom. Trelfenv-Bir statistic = 4442.96 Angstrom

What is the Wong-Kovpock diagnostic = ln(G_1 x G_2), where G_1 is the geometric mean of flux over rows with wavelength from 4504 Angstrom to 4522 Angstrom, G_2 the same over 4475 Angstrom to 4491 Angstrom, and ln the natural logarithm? 1.90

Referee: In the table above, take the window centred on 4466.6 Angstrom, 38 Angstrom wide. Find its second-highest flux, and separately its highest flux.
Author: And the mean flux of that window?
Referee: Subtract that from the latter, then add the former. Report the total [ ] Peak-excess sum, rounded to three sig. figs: 3.07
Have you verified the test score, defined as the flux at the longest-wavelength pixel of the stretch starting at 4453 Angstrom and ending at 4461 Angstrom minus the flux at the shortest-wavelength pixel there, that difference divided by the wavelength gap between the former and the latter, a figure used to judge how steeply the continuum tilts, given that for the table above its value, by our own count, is 0.01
